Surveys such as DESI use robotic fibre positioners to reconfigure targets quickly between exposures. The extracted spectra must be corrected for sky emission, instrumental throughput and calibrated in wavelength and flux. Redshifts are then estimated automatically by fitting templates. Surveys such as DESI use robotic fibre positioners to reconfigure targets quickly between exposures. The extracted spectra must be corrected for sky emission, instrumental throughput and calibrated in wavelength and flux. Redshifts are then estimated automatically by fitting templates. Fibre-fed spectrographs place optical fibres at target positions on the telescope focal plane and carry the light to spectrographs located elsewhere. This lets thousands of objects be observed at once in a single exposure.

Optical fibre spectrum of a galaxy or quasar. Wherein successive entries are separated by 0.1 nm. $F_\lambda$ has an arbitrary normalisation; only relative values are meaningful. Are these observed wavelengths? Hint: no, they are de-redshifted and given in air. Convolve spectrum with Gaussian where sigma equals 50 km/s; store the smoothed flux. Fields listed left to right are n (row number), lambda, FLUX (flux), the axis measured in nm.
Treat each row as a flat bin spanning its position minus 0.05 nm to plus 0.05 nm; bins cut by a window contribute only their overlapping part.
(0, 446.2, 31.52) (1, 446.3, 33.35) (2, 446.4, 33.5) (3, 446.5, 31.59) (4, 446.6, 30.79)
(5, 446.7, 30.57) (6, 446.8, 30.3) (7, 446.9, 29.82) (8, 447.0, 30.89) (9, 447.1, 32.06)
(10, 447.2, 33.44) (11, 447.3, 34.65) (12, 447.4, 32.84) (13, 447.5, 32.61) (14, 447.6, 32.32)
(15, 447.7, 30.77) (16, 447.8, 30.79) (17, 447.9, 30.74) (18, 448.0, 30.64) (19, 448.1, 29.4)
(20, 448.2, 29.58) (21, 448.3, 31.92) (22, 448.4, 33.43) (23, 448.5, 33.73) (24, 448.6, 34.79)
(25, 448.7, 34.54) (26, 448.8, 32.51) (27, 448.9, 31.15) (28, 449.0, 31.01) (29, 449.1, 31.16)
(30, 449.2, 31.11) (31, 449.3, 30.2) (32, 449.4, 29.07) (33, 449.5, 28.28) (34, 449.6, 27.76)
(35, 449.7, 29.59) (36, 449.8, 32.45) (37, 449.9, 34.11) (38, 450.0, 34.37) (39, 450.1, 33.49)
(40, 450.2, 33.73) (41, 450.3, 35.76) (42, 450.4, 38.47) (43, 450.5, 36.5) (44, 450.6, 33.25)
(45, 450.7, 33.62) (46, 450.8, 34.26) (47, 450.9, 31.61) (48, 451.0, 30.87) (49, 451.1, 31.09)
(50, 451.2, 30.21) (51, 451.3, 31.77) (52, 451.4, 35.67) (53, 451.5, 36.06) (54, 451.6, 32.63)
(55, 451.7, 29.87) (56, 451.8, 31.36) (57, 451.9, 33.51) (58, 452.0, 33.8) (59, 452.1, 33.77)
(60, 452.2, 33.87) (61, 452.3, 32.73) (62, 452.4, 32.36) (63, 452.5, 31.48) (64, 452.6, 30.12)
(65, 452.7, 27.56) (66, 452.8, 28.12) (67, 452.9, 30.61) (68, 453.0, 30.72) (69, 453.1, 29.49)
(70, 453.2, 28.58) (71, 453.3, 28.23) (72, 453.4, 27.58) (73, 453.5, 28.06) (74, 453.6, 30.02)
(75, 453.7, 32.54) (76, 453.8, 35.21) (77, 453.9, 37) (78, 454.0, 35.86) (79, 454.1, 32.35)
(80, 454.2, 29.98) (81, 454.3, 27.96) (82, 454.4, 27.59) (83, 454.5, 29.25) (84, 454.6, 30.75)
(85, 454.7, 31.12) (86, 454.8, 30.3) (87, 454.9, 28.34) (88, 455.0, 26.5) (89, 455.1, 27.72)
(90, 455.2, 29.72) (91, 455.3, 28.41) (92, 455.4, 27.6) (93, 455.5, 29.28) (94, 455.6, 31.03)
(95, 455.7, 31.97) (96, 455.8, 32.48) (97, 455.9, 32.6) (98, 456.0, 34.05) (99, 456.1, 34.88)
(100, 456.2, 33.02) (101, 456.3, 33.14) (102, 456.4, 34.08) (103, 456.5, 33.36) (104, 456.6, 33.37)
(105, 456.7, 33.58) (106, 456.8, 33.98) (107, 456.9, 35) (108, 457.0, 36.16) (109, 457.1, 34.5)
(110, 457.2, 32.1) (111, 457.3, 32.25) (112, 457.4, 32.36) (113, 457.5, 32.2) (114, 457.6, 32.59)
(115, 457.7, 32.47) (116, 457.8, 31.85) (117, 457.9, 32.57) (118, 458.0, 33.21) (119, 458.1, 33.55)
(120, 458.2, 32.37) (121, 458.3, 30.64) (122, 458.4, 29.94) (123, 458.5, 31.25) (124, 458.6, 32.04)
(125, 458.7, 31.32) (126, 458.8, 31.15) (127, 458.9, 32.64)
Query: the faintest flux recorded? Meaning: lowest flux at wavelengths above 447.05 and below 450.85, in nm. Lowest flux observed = 27.76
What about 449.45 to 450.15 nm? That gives 27.76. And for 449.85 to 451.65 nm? 30.21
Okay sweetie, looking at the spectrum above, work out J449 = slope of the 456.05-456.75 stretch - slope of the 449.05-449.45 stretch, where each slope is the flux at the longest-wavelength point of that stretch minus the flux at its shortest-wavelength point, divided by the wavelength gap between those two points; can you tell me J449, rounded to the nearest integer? 5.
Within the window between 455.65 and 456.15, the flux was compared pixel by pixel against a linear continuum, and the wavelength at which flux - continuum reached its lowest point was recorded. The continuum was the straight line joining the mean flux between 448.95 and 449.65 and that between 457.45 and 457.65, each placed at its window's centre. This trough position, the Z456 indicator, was 455.7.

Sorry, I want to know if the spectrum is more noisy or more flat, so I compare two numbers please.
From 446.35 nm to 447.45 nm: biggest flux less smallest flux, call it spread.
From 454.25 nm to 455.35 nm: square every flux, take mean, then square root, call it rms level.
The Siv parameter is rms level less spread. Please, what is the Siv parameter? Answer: 24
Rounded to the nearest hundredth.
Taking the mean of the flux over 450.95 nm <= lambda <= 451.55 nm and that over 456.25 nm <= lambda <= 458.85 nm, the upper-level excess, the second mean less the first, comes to 0.12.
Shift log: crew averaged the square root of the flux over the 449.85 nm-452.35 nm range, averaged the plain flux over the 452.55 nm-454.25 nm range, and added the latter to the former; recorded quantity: 36.5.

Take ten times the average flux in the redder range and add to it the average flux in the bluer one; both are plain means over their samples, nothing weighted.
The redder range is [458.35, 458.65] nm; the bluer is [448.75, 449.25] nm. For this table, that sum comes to 342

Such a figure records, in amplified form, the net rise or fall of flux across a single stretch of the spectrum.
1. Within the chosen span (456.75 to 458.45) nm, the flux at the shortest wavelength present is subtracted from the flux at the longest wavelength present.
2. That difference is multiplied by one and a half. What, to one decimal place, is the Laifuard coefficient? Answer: -6.1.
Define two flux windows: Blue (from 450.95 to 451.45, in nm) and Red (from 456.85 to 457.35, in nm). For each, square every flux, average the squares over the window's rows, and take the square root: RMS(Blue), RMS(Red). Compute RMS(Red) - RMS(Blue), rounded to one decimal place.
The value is 2.1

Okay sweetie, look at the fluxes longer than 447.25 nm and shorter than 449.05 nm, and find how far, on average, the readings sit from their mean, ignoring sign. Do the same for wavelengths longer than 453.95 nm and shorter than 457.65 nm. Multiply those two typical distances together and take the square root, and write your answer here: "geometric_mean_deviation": 1.7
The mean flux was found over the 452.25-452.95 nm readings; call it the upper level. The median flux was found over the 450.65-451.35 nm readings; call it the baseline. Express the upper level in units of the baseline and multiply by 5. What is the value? 4.8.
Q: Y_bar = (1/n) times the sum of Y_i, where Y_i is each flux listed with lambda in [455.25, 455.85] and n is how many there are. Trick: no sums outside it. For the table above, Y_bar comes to 30.1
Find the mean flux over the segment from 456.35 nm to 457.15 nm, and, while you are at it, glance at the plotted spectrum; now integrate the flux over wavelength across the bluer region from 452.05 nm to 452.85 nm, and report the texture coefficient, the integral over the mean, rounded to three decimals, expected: 0.730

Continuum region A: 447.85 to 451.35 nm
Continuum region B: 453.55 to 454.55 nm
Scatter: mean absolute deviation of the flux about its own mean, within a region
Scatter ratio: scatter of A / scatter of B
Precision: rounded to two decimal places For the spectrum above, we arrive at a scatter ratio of 0.69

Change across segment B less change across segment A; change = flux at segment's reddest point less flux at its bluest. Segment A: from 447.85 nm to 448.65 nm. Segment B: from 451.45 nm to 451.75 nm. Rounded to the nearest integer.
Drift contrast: -10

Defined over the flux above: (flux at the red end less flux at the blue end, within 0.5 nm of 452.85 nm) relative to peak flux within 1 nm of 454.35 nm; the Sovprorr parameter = -0.11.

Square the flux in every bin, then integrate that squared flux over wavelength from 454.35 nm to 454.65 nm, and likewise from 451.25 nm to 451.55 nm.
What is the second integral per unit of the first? 1.40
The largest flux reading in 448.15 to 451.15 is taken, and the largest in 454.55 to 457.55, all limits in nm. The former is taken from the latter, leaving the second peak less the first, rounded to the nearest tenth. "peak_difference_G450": -2.3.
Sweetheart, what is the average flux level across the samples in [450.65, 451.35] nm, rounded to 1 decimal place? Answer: 31.9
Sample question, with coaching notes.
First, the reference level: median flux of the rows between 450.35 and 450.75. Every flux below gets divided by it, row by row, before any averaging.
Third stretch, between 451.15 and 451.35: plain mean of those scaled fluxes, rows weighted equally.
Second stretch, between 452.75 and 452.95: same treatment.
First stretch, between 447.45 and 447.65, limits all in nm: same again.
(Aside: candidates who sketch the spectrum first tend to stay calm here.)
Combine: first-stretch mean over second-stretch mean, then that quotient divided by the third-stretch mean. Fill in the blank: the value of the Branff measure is 1.25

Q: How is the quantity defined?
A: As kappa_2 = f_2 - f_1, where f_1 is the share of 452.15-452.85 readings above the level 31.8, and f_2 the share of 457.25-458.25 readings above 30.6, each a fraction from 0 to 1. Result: 0.6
